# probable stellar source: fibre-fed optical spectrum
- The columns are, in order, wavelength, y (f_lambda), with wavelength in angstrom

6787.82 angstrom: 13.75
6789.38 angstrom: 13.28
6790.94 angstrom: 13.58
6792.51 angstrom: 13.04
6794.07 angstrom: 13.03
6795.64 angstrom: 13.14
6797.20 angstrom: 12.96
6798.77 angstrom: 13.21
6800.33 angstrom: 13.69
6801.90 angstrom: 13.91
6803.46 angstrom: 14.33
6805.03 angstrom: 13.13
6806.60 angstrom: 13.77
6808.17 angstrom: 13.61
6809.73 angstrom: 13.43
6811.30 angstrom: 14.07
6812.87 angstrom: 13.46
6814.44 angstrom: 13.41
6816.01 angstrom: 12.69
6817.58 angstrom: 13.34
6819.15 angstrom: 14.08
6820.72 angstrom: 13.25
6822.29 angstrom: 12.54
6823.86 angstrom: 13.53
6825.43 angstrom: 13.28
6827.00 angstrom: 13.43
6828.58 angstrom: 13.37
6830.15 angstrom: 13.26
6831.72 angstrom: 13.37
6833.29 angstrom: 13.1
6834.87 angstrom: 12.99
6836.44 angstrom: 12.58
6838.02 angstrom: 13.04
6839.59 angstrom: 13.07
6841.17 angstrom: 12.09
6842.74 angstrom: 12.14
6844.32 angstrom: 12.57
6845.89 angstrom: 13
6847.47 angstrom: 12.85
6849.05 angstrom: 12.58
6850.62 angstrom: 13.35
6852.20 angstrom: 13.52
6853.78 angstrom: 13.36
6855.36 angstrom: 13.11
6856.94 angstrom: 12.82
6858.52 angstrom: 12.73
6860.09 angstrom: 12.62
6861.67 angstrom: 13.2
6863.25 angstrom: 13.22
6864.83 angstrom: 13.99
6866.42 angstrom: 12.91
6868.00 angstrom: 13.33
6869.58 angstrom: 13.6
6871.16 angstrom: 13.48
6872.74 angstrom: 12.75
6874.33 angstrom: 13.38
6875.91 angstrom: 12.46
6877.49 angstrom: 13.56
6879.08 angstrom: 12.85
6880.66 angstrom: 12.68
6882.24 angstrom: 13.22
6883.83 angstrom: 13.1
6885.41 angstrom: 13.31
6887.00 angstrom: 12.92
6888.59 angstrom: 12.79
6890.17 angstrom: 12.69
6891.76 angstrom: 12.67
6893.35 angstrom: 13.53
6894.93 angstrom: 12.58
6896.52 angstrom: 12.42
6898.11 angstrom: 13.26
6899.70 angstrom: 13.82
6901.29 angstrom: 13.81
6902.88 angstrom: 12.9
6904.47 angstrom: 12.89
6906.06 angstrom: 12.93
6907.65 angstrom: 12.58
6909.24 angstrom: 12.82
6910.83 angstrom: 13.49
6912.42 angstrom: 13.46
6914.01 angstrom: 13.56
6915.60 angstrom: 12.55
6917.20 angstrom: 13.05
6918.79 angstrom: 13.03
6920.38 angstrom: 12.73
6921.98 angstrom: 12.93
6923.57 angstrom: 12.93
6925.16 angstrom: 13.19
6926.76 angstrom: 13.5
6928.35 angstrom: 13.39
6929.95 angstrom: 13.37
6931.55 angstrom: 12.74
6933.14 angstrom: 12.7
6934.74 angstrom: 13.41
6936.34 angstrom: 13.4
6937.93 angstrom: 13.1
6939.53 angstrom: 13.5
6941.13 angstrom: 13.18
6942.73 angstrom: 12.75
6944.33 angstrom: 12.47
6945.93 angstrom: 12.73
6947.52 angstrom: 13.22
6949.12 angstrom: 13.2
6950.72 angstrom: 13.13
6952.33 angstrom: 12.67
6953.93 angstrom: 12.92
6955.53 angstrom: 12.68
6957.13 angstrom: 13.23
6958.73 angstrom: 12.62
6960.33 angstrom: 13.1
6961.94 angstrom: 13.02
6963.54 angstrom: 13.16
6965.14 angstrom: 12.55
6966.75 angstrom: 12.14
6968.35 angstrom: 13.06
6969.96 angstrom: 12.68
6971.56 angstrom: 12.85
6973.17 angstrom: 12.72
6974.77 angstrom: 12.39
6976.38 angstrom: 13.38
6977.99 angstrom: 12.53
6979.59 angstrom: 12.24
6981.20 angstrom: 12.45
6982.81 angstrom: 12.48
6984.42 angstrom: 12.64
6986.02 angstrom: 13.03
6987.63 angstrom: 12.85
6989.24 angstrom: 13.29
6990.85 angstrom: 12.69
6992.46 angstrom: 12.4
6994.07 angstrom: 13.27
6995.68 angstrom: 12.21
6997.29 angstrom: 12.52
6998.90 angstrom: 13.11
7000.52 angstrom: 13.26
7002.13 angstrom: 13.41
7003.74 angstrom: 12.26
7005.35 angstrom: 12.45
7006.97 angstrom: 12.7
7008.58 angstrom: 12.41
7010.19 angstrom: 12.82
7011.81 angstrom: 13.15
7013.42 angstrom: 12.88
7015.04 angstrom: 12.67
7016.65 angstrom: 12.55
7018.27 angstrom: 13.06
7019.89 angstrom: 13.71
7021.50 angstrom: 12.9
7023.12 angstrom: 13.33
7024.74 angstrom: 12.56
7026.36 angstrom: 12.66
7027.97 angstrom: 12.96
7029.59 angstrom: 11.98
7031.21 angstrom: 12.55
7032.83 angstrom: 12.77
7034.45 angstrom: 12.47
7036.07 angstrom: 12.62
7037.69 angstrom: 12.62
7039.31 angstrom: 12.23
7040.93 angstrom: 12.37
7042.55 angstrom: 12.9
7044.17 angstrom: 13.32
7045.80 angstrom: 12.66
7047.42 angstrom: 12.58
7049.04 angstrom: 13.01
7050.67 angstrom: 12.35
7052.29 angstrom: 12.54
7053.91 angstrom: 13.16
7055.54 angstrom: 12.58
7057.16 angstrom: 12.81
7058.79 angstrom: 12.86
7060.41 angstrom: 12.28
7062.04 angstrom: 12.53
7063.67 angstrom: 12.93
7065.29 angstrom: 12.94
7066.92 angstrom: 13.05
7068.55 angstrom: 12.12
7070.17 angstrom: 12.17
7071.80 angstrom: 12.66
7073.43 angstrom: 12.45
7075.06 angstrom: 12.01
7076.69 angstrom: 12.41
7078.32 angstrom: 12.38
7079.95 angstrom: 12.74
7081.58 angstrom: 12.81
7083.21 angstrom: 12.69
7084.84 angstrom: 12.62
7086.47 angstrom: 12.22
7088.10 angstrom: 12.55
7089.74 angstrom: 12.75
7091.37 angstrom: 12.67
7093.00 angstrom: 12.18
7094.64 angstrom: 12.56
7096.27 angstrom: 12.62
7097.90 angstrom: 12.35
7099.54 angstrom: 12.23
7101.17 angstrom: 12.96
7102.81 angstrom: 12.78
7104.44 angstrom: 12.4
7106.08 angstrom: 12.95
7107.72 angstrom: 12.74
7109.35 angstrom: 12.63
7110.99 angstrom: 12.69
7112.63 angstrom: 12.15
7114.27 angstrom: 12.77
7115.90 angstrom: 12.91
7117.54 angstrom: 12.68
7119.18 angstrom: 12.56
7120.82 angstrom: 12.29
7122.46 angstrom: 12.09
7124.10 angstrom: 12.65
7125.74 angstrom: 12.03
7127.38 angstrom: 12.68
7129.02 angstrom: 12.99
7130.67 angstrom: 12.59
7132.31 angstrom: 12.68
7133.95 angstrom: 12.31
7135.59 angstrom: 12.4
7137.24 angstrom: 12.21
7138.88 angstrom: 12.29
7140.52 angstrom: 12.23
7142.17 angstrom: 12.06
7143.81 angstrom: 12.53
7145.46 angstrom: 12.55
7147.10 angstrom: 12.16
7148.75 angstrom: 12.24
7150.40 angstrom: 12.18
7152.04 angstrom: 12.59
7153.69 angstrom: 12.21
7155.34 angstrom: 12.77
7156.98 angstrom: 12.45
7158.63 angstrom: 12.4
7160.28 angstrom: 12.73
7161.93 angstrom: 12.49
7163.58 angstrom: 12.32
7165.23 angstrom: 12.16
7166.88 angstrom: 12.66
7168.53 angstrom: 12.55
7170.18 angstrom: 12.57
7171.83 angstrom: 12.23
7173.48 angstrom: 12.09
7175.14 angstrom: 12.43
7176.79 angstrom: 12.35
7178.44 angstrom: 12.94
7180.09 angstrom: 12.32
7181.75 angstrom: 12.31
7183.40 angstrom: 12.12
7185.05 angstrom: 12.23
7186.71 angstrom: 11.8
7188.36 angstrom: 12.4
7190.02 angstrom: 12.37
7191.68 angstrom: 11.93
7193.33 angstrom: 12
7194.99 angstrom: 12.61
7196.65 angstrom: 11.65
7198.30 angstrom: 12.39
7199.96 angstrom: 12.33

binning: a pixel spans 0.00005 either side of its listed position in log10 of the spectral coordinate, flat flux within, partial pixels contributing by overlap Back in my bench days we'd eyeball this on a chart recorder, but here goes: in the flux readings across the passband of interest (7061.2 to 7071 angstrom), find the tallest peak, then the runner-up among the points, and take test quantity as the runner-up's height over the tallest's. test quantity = 0.992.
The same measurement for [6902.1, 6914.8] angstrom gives 0.995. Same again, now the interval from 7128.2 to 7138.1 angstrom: 0.976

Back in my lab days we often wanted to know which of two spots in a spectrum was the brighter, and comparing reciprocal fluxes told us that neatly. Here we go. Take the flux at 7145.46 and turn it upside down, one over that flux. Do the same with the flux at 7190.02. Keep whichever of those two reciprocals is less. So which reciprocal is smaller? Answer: 0.0797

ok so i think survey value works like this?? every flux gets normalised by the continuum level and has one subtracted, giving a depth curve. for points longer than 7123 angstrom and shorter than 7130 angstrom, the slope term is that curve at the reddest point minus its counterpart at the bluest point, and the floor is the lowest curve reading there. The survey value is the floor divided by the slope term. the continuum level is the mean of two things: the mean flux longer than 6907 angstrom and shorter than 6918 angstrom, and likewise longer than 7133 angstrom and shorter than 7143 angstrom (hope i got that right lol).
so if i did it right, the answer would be -1.9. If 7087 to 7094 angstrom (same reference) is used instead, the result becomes 1.3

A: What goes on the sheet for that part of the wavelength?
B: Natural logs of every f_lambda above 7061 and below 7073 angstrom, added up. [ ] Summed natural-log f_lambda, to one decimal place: 17.7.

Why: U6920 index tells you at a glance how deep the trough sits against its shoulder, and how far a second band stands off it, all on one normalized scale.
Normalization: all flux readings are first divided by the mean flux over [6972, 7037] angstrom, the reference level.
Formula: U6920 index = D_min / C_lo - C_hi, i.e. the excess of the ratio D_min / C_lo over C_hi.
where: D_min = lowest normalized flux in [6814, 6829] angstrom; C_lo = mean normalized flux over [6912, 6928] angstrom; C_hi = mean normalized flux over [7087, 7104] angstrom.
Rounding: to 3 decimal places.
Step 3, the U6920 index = -0.027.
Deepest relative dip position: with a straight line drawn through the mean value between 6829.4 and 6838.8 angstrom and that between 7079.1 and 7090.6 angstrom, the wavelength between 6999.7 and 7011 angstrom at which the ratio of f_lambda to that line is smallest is 7003.74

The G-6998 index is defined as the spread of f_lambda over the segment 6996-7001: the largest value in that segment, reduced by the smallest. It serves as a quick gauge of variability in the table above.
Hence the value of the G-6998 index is 0.7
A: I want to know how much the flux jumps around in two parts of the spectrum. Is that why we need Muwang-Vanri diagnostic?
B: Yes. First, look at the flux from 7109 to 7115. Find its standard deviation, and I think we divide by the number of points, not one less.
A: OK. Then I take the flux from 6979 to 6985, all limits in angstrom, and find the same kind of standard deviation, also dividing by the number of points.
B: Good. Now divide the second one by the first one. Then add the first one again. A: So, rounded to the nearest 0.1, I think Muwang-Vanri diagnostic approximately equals 0.8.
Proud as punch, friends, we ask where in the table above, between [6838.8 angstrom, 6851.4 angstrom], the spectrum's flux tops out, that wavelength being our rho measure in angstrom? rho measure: 6850.62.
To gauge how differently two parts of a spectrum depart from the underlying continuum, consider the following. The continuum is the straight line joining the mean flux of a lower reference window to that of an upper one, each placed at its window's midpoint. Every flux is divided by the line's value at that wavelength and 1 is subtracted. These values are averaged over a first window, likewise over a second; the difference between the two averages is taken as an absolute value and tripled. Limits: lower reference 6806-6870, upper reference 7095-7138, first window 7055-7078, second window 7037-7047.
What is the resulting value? 0.02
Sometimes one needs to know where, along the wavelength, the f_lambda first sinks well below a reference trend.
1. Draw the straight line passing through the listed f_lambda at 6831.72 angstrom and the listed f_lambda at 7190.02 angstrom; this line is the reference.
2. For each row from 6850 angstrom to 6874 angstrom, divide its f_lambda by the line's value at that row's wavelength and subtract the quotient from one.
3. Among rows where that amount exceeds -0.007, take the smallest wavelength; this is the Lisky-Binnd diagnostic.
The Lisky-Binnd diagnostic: 6850.62 angstrom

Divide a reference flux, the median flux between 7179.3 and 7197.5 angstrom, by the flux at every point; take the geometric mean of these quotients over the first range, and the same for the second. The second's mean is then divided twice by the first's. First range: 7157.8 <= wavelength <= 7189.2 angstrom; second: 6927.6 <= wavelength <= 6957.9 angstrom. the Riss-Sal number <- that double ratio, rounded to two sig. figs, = 0.96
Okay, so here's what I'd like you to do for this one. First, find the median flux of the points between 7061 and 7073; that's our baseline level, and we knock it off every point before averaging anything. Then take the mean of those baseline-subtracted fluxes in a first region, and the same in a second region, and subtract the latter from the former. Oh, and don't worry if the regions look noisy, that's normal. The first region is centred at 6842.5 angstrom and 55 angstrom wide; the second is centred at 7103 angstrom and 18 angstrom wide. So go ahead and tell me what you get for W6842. 0.5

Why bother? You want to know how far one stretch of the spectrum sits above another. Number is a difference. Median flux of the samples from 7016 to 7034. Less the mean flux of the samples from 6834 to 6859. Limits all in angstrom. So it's -0.09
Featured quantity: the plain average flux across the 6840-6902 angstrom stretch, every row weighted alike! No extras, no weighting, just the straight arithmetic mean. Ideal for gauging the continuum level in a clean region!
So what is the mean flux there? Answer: 13.0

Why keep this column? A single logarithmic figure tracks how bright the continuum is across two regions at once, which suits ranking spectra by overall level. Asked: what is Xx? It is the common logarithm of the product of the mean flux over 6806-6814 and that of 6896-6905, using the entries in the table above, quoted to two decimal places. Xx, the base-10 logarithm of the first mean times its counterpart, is 2.26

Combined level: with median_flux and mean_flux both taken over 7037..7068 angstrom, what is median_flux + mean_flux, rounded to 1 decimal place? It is 25.4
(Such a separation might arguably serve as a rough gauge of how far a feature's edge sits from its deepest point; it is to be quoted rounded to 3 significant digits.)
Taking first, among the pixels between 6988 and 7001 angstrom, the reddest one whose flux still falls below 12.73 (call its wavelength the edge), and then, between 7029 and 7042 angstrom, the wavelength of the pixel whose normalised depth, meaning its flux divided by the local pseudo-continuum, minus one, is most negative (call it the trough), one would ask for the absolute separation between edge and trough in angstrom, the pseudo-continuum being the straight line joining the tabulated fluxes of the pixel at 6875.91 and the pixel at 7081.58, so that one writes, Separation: 32.3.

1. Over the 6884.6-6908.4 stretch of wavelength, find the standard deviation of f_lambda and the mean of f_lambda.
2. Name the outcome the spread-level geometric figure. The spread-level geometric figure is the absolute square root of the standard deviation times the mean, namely 2.4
